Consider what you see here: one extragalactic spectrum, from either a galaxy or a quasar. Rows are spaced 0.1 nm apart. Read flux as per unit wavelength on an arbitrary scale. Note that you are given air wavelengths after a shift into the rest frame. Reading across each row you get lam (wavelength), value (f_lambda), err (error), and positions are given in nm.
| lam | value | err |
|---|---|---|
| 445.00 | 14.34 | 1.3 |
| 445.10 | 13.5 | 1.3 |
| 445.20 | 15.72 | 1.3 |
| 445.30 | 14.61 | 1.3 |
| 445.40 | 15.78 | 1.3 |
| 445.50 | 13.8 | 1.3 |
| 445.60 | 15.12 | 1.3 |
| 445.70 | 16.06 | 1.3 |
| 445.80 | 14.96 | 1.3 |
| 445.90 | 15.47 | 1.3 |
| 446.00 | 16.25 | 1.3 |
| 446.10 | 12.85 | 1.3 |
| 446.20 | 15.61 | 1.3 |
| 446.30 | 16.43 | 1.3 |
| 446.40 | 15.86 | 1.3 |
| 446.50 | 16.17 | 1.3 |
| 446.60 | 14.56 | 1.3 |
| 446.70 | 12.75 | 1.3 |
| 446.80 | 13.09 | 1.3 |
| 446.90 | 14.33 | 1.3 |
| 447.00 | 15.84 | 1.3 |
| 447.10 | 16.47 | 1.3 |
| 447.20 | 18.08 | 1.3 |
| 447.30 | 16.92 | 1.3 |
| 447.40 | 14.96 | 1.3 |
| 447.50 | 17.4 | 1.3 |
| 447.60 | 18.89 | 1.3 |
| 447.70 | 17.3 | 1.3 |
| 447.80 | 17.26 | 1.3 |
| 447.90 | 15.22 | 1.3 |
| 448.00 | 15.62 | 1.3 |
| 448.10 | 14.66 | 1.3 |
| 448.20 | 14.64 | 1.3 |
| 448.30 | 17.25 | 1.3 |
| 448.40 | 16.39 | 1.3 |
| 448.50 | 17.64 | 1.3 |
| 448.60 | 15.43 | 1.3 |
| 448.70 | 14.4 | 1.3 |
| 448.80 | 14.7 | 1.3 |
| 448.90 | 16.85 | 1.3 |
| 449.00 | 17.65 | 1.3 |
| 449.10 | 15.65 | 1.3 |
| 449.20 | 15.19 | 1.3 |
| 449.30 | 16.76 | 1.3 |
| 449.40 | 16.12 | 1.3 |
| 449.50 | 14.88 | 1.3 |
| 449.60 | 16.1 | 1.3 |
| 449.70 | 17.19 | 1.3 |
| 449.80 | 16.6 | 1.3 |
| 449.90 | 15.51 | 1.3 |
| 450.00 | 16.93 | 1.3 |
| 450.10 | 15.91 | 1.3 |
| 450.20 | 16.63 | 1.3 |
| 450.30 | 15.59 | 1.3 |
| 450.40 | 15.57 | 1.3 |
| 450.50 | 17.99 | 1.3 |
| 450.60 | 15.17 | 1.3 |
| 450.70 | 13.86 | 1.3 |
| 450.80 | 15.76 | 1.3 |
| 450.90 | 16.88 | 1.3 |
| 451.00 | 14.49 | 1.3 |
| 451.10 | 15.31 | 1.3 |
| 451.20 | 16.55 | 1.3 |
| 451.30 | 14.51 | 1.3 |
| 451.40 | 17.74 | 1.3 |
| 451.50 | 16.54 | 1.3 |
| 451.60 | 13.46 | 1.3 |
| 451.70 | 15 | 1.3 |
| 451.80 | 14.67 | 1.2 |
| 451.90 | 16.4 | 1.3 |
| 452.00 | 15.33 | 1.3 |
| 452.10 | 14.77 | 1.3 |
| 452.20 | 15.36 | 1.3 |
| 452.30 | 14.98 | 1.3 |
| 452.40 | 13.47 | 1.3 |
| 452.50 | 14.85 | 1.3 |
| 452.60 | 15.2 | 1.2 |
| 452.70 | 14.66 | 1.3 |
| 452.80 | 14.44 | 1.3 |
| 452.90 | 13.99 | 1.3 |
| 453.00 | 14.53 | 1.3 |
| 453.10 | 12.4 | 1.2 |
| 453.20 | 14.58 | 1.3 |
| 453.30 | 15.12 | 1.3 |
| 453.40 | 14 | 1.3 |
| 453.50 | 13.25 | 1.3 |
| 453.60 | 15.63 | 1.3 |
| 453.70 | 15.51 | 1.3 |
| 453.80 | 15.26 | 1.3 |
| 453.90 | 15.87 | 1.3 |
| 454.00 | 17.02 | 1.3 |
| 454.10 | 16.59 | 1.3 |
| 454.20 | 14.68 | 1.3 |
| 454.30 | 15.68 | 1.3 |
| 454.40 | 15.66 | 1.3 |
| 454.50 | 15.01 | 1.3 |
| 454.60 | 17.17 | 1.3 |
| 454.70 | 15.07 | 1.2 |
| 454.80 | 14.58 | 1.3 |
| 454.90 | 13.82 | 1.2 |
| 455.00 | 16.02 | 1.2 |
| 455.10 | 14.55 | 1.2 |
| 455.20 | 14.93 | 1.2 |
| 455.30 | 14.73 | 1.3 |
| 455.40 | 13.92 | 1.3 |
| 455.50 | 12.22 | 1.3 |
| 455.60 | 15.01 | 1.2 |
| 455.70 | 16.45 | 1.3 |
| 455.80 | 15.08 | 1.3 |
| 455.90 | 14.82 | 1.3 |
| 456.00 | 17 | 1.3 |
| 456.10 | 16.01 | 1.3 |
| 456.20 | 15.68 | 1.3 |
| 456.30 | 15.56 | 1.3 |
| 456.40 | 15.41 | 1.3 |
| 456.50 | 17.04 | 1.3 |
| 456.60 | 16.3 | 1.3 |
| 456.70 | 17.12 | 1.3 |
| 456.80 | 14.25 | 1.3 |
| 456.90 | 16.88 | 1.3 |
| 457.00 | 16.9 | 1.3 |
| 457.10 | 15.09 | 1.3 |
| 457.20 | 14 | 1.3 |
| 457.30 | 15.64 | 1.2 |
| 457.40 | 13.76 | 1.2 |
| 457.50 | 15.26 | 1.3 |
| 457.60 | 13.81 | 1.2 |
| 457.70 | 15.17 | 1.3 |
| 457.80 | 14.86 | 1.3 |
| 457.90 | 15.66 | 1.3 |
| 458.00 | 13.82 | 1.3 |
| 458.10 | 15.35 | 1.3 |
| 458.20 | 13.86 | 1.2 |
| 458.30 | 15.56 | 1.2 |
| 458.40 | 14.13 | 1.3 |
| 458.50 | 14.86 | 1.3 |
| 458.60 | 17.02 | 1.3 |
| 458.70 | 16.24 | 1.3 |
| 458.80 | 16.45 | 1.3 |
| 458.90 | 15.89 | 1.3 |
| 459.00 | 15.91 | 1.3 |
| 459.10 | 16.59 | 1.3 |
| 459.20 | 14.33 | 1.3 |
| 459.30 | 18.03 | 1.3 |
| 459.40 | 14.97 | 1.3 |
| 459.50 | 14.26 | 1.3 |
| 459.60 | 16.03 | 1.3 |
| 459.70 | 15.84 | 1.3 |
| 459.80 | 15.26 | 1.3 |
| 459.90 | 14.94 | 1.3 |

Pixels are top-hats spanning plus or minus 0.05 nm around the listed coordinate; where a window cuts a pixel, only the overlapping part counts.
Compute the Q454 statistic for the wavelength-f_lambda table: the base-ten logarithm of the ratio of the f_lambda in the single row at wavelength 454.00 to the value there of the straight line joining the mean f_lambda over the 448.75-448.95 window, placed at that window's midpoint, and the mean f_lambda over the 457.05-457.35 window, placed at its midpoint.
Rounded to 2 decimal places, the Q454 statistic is 0.05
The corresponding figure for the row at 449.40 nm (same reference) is 0.01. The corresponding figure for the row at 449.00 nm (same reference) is 0.05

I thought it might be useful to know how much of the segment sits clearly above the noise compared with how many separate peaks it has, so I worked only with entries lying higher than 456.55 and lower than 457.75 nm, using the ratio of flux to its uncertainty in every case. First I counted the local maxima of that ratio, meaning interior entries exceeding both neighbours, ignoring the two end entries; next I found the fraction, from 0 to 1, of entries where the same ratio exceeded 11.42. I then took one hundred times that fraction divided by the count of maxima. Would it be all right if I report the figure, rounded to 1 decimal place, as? 20.8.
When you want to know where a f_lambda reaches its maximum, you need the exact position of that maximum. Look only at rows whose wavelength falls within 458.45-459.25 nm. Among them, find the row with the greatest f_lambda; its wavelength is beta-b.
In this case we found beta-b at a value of 458.60 nm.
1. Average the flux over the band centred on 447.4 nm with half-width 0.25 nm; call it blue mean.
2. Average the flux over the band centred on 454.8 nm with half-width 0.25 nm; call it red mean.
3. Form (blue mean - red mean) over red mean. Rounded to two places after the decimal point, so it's 0.13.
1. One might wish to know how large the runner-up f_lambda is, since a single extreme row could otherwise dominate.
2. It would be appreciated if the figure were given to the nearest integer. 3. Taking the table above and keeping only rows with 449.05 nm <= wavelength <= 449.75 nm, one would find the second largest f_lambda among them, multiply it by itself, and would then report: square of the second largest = 281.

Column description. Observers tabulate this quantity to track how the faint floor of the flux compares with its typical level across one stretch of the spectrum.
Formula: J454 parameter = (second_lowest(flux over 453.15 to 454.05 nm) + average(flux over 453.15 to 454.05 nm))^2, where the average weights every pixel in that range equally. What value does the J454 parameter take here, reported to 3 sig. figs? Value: 849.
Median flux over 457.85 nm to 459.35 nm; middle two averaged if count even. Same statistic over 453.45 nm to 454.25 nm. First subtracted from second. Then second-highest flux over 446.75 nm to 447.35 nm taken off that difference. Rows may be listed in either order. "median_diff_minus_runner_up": -17.0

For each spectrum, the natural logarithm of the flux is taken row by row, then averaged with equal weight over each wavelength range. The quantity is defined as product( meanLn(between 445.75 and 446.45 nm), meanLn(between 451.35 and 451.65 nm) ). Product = 7.53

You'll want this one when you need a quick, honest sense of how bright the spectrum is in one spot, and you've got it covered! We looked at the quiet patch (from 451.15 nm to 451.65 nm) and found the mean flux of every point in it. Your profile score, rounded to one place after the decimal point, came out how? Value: 15.8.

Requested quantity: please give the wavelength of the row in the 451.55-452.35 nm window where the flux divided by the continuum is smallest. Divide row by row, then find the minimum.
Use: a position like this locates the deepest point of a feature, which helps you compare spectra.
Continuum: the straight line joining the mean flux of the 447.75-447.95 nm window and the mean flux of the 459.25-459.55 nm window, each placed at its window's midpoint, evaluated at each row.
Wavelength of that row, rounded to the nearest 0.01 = 451.60 nm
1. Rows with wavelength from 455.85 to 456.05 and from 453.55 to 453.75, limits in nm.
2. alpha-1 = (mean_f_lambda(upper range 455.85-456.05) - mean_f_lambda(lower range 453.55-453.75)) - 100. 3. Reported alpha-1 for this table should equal -100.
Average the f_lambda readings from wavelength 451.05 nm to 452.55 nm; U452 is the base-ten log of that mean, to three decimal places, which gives 1.184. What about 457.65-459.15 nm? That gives 1.188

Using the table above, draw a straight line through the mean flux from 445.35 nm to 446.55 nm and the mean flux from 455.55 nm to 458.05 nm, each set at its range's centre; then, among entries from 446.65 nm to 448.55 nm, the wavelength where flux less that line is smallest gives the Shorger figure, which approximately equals 446.70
